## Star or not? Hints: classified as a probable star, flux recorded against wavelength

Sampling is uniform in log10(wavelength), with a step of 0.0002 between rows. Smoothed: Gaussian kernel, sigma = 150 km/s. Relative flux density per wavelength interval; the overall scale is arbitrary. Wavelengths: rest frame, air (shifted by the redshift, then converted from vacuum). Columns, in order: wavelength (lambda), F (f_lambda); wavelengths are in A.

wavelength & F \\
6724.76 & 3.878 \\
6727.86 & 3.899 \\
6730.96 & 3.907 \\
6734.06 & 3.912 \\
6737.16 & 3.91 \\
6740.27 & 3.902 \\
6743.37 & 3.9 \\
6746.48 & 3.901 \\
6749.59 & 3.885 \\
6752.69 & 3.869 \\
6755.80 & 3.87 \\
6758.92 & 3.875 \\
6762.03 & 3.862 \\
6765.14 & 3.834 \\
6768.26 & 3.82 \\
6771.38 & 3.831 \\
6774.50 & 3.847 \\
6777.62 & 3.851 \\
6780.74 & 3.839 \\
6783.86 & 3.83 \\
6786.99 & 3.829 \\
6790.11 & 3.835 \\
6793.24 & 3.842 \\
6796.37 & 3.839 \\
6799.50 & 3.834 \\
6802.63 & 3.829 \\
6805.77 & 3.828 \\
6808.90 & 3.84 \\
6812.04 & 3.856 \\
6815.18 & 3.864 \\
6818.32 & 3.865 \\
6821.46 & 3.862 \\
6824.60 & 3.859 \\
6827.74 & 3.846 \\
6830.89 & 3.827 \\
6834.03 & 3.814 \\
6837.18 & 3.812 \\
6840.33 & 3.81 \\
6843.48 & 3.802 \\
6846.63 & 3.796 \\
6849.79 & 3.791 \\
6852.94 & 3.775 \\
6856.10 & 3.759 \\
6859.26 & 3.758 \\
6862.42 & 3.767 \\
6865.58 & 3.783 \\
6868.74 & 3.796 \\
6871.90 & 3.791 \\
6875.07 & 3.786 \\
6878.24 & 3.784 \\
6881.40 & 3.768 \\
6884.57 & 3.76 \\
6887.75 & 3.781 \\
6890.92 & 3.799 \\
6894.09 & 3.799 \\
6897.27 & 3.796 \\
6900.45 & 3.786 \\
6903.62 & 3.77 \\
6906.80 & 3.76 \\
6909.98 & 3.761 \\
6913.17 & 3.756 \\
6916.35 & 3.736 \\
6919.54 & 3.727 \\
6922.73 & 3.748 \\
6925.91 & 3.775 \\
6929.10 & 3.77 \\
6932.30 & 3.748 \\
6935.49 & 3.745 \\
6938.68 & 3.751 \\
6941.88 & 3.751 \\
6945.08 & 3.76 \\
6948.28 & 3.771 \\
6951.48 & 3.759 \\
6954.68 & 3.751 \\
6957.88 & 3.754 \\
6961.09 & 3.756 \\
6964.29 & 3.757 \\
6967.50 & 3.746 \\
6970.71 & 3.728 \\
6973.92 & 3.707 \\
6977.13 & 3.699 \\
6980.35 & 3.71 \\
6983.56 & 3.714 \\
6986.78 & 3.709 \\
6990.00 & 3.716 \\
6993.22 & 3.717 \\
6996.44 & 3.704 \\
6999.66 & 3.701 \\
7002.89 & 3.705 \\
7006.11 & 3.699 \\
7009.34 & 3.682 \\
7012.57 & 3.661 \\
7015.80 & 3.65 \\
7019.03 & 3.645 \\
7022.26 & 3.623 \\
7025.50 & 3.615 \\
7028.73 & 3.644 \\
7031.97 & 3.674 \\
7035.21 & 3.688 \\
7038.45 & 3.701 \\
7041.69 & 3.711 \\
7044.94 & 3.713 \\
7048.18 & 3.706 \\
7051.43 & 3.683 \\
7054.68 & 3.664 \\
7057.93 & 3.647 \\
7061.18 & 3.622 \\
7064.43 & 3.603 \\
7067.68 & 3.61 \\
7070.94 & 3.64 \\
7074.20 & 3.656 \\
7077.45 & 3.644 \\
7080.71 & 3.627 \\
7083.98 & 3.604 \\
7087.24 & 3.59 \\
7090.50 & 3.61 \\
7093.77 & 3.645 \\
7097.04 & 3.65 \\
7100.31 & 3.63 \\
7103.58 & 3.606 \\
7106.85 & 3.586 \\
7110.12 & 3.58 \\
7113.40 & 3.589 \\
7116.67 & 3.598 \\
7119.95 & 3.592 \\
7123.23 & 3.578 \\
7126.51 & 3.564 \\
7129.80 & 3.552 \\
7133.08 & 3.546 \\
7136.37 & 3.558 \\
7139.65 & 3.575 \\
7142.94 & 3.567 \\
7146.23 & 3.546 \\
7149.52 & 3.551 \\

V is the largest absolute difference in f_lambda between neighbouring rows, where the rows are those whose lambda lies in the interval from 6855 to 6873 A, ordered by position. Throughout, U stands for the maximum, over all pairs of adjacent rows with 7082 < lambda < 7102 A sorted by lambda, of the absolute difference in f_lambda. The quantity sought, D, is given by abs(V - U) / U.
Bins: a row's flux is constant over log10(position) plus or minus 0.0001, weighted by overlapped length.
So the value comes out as 0.5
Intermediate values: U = 0.035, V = 0.016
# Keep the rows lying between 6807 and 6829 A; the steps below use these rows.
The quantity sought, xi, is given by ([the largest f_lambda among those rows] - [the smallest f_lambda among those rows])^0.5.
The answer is 0.16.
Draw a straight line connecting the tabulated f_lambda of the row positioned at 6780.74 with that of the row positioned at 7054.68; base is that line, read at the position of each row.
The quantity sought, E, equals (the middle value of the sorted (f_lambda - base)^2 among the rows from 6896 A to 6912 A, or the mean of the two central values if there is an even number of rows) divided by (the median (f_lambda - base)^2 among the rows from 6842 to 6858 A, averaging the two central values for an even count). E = 6.0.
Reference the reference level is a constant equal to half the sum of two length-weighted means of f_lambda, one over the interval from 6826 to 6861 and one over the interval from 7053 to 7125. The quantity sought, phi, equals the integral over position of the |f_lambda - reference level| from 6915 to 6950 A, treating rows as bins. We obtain 1.6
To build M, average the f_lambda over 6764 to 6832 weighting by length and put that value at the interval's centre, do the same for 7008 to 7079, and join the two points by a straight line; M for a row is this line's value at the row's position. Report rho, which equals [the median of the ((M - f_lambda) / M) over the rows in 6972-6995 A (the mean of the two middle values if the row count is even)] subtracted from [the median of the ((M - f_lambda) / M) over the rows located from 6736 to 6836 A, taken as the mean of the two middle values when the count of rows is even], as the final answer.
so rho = 0.0029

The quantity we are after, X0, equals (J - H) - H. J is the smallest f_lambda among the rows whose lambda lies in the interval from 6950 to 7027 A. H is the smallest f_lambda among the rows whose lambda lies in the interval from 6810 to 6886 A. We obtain -3.90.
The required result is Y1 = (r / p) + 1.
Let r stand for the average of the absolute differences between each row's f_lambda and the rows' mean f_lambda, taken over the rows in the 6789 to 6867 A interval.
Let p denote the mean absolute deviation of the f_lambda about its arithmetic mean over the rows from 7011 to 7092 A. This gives 1.96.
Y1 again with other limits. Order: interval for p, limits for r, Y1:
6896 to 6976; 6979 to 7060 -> 2.99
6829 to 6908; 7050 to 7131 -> 2.80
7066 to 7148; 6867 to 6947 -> 1.62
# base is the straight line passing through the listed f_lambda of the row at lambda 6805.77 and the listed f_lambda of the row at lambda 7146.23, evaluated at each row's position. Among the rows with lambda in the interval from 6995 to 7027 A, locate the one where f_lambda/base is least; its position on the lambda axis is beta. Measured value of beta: 7025.50 A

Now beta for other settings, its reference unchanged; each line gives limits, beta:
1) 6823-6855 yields 6852.94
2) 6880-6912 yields 6884.57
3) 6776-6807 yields 6783.86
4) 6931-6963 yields 6935.49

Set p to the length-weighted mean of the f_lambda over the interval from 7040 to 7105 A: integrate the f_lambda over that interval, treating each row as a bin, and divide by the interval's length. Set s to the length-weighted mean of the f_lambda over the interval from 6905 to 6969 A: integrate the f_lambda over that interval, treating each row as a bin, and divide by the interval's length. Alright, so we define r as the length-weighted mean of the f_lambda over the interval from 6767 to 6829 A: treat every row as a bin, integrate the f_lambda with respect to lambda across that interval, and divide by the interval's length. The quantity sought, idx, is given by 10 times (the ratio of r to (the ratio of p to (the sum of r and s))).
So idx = 80.1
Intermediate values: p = 3.64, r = 3.84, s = 3.75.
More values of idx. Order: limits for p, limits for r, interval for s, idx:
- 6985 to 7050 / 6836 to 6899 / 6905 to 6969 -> 77.5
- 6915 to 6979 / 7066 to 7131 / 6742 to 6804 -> 71.8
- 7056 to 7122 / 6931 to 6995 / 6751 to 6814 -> 78.3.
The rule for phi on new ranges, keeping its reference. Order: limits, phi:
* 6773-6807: 4.4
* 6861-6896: 2.6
